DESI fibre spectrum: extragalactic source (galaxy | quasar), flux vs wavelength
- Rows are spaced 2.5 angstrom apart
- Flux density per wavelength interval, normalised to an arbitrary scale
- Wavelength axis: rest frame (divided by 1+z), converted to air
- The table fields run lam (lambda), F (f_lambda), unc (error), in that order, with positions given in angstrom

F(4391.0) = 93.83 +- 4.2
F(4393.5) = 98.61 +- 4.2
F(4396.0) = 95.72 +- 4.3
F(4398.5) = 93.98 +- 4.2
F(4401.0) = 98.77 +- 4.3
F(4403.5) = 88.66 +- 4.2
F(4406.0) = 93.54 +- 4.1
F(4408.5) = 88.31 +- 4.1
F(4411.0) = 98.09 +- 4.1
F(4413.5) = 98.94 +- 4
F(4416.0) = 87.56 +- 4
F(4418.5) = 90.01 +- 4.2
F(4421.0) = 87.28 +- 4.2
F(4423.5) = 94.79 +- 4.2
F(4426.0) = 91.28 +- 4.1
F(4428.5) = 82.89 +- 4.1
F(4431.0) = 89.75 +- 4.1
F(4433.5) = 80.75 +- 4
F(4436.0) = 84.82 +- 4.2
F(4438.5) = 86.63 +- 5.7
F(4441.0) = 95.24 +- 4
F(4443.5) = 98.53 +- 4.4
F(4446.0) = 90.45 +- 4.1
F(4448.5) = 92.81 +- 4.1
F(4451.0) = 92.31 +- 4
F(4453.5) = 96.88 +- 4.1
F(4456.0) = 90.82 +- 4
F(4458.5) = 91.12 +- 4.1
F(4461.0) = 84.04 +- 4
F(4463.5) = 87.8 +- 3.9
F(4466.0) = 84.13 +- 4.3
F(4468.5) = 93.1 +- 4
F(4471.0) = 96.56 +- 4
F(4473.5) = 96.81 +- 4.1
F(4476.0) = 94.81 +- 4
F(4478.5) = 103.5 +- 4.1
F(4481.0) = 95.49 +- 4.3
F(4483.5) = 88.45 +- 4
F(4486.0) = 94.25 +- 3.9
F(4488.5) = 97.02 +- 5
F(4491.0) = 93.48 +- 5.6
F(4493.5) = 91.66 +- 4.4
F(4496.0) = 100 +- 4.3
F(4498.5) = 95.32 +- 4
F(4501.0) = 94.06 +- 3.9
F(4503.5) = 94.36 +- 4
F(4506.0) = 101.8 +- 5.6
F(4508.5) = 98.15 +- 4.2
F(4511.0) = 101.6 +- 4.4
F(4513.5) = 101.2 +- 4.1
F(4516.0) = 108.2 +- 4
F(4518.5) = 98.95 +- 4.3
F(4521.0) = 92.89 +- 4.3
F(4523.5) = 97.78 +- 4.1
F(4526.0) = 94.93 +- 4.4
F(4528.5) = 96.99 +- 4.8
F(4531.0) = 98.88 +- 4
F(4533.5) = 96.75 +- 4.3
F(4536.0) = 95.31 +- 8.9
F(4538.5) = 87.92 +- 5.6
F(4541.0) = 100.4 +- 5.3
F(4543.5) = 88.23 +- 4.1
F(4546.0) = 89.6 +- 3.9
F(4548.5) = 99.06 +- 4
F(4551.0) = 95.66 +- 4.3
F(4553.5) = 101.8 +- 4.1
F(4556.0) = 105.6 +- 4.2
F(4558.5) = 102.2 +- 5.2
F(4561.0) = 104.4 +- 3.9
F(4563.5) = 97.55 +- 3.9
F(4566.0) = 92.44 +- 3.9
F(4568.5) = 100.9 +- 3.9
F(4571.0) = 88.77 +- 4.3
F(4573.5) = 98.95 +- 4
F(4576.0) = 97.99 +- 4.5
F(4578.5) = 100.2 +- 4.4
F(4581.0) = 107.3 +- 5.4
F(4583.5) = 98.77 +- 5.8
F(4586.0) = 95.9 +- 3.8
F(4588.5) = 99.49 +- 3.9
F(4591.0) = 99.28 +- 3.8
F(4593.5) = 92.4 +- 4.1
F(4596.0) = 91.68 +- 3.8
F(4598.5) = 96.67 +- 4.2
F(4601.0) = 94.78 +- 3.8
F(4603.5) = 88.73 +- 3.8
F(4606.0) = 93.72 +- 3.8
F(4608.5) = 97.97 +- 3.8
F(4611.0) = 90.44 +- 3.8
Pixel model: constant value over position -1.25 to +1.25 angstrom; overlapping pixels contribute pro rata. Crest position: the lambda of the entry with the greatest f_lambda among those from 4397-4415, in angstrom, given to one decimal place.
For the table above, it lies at 4413.5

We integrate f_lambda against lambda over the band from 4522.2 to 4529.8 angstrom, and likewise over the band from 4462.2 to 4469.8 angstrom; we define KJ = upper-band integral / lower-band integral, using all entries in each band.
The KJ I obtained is 1.09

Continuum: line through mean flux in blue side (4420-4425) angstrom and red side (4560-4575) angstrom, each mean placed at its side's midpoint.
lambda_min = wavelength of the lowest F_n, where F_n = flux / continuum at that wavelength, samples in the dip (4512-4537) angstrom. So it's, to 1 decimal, 4521.0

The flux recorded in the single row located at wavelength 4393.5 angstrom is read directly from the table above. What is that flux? 98.61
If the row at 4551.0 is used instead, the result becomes 95.66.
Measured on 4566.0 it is 92.44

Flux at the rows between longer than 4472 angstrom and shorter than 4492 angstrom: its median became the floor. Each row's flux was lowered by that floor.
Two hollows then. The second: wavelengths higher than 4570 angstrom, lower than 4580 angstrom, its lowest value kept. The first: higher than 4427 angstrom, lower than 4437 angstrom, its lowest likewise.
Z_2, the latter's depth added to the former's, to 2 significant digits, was -21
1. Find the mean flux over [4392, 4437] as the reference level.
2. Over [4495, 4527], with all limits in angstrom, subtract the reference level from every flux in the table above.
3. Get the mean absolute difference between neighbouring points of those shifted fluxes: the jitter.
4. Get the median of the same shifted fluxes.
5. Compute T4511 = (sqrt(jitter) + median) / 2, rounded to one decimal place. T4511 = 4.4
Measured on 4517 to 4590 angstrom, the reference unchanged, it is 4.5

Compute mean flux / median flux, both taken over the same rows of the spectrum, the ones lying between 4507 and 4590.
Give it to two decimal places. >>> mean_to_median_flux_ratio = 0.99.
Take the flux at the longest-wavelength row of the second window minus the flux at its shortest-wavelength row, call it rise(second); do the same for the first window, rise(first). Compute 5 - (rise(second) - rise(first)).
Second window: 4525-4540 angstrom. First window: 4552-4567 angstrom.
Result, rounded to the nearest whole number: 3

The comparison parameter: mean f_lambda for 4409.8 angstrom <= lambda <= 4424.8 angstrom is 93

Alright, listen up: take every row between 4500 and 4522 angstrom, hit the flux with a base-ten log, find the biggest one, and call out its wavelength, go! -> 4516.0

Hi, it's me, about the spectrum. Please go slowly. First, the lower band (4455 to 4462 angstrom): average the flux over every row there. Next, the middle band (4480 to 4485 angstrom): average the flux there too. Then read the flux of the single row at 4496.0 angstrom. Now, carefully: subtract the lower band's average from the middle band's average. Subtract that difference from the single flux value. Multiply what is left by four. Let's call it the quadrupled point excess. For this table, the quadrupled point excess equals 387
